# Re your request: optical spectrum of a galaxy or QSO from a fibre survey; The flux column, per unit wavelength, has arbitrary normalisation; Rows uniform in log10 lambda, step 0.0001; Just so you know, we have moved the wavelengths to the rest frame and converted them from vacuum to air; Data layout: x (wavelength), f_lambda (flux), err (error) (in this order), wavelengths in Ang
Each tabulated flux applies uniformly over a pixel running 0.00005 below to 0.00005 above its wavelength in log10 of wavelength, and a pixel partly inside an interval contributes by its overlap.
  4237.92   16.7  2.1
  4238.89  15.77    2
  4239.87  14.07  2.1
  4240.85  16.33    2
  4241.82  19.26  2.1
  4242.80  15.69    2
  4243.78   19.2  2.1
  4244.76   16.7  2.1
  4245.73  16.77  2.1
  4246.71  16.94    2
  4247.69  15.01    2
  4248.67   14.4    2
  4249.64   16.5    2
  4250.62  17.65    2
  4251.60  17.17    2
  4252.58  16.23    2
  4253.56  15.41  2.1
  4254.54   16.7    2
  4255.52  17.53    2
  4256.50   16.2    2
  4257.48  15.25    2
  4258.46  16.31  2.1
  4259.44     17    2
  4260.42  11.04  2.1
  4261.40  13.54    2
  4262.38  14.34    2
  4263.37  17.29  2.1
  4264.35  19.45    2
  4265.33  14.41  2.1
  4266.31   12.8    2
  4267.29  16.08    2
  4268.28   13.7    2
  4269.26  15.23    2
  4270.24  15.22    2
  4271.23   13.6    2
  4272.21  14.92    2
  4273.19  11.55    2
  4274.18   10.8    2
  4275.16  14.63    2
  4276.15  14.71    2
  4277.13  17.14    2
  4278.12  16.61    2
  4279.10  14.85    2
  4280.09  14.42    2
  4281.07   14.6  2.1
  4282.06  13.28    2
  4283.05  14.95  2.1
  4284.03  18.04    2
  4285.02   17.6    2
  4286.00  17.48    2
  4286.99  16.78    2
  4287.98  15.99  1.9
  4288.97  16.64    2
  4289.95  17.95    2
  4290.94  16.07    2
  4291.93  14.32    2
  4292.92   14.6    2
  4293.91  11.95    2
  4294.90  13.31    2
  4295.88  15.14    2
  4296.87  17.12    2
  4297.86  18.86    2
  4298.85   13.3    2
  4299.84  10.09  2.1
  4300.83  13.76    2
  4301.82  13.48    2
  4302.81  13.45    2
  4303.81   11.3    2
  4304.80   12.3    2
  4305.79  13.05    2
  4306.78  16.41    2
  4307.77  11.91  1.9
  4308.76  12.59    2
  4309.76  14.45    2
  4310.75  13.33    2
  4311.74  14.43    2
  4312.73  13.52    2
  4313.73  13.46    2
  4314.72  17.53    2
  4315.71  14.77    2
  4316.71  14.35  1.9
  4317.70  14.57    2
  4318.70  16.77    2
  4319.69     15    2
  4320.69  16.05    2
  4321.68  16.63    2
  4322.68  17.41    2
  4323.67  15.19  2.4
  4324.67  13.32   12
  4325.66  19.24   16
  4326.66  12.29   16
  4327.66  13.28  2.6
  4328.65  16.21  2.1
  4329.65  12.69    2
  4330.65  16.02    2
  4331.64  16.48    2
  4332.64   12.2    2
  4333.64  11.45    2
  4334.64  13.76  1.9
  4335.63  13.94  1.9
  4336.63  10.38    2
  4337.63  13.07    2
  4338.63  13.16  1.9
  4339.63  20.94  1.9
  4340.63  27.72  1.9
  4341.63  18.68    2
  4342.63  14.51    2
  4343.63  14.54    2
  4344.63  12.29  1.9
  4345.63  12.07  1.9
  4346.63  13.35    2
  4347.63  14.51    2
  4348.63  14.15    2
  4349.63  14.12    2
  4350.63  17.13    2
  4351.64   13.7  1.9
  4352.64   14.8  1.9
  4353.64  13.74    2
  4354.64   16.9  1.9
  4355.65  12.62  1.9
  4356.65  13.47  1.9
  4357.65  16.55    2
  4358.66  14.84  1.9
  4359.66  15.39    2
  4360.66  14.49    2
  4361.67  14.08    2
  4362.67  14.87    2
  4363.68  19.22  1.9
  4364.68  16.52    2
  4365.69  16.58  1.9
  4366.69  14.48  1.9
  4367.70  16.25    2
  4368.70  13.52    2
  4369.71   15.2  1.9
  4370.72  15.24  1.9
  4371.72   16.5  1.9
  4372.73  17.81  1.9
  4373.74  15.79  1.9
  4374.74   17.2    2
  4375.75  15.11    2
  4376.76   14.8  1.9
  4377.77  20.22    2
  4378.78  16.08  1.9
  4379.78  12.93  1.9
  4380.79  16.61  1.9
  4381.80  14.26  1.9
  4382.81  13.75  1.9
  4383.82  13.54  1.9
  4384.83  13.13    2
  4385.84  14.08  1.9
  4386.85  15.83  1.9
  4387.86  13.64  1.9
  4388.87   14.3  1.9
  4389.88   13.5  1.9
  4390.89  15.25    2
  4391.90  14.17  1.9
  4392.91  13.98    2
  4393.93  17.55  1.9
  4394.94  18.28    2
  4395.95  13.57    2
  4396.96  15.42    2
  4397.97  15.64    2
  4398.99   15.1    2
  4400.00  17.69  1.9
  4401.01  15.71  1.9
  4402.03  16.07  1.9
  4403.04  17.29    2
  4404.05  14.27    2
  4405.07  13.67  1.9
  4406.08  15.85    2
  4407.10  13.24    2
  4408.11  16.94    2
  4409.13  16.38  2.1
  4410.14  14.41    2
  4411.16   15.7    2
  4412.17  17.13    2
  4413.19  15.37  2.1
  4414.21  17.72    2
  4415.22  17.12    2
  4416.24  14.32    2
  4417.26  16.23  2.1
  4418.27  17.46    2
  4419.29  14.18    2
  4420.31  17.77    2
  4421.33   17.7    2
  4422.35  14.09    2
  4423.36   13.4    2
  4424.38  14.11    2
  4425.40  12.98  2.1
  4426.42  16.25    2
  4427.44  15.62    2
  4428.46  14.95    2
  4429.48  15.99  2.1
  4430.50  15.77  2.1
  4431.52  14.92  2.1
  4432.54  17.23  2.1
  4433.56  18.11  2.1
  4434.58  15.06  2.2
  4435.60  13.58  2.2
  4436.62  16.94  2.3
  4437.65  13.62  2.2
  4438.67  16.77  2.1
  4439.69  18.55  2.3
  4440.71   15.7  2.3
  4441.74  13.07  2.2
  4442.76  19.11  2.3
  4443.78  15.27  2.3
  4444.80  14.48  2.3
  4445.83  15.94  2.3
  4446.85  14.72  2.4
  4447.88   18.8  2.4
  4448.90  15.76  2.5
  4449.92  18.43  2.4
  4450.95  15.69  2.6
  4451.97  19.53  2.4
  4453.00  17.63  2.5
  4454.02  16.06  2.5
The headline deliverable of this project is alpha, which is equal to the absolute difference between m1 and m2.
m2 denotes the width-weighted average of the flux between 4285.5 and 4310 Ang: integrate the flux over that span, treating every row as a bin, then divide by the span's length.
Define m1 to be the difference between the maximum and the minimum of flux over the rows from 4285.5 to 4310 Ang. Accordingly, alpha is 5.7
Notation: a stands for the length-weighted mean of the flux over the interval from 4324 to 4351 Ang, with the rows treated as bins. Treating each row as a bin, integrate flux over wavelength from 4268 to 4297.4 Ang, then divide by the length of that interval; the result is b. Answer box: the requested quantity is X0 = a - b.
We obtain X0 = -0.26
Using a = 14.9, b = 15.1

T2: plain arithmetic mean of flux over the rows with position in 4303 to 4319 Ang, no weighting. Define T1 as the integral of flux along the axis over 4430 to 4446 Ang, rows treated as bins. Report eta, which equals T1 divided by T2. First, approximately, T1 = 254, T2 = 14.0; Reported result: 18.1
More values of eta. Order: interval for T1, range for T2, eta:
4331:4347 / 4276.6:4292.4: 14.9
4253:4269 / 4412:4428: 15.7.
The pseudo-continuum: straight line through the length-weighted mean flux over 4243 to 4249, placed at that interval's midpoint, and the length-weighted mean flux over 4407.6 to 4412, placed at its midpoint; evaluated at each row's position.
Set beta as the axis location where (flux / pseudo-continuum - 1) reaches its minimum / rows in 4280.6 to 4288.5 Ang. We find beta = 4282.06 Ang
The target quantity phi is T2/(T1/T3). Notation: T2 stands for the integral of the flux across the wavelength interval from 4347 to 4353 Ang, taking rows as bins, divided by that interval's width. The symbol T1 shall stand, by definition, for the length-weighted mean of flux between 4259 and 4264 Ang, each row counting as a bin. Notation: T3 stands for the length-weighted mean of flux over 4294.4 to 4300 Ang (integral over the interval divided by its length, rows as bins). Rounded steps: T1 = 14.7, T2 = 14.7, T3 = 14.9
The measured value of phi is 14.9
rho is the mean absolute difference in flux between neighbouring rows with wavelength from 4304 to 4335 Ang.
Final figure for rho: 2.1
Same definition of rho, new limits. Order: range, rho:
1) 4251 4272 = 1.9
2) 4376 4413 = 1.8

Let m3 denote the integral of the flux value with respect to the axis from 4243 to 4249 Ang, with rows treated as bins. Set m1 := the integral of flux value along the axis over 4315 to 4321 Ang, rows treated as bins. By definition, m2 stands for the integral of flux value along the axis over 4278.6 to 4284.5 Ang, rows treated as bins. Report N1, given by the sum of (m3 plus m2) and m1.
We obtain 279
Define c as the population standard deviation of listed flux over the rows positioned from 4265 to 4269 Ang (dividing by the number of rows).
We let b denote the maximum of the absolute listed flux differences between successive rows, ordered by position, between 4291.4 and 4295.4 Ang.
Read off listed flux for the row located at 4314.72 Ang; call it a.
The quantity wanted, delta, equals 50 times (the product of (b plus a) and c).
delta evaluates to 1213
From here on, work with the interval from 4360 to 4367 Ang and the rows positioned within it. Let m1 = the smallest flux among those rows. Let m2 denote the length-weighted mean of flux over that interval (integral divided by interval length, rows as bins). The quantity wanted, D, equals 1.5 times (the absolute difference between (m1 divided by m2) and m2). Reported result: 22.3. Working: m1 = 14.08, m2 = 15.8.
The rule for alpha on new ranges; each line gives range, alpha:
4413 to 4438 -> 10.5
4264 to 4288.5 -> 6.5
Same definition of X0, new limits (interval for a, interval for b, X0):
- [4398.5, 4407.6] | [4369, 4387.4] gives 0.02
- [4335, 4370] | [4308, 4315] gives 1.19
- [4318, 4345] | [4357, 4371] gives -0.18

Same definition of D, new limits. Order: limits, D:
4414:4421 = 23.3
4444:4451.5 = 23.0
